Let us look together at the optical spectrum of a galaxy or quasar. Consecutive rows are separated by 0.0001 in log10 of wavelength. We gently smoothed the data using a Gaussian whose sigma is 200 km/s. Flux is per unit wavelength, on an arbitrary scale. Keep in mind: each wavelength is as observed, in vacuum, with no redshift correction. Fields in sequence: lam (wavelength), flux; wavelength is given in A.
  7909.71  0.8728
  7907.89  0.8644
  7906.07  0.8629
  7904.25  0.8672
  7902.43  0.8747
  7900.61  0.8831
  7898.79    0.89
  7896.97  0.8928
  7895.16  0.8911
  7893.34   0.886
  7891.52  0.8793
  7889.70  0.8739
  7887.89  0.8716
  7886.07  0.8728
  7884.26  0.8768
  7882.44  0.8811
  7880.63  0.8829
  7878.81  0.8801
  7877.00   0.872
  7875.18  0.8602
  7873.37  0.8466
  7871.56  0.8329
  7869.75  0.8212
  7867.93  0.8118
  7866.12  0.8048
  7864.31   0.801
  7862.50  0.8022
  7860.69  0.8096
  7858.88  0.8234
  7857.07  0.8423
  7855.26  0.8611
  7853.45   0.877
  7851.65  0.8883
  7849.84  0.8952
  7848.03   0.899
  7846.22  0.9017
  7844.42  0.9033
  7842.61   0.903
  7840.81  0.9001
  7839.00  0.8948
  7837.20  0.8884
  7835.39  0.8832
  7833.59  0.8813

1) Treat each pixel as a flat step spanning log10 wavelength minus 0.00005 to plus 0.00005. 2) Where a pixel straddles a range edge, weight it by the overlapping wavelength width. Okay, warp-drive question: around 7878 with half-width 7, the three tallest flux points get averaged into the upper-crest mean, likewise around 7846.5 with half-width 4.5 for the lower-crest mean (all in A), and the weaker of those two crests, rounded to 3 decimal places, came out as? 0.881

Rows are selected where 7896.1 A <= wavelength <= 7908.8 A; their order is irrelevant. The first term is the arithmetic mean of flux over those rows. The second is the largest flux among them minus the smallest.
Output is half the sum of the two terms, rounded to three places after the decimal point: 0.453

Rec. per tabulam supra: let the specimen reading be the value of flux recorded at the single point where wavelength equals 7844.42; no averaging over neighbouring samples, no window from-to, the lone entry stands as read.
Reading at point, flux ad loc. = 0.9033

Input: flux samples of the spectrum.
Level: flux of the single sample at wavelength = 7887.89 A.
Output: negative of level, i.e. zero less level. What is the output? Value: -0.872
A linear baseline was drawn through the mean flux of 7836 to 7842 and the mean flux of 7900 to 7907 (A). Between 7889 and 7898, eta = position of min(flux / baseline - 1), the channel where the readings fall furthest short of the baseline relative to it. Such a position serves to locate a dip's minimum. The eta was 7889.70 A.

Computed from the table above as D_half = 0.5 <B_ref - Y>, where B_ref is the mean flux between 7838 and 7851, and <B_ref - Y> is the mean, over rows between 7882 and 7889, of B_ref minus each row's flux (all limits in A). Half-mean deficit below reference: 0.012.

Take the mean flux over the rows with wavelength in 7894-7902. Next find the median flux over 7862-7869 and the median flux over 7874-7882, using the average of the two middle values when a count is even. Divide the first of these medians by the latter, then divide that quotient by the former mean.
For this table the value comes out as 1.03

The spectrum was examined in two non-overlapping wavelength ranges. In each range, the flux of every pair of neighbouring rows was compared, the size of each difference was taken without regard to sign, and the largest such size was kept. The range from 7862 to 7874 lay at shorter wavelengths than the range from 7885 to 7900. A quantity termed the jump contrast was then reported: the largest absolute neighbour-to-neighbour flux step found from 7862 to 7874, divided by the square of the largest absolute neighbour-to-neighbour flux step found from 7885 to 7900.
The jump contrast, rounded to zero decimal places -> 305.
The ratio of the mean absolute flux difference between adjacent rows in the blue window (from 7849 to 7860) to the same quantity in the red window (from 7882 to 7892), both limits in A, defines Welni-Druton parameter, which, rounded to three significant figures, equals 4.17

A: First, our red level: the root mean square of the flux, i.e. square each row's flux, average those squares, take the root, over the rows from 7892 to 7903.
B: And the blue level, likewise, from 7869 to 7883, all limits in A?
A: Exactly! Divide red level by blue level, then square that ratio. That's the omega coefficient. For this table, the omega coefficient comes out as 1.06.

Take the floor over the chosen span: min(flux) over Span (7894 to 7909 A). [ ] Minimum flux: 0.8629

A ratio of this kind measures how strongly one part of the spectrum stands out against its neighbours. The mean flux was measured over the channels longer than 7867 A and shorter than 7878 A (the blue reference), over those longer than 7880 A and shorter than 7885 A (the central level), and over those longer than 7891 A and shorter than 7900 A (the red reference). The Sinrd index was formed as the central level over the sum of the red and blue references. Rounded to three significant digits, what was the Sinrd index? 0.509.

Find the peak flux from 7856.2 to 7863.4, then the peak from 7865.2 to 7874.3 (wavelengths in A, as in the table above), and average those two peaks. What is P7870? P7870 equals 0.844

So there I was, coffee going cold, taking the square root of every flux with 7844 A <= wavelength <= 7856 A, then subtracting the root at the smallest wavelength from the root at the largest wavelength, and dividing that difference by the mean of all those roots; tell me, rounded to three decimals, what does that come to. -0.024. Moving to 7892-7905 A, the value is -0.011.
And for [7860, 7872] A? 0.014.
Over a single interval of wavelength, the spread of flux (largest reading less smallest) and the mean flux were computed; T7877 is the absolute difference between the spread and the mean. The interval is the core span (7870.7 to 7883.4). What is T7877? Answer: 0.82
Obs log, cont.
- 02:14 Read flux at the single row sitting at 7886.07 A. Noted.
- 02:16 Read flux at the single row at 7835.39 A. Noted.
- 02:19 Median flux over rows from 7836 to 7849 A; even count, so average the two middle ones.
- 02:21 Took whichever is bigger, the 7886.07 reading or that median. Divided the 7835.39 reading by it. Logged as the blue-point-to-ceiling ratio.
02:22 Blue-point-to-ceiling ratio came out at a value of 0.98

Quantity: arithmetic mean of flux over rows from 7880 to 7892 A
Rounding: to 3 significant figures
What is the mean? 0.877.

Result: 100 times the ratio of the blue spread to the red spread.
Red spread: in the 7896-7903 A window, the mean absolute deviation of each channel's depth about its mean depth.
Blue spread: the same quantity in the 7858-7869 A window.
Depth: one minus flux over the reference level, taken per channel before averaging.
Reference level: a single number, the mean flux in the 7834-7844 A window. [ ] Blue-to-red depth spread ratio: 98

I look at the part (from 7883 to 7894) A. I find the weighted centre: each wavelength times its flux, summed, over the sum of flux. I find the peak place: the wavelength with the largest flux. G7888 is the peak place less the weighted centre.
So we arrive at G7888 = 4.5 A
